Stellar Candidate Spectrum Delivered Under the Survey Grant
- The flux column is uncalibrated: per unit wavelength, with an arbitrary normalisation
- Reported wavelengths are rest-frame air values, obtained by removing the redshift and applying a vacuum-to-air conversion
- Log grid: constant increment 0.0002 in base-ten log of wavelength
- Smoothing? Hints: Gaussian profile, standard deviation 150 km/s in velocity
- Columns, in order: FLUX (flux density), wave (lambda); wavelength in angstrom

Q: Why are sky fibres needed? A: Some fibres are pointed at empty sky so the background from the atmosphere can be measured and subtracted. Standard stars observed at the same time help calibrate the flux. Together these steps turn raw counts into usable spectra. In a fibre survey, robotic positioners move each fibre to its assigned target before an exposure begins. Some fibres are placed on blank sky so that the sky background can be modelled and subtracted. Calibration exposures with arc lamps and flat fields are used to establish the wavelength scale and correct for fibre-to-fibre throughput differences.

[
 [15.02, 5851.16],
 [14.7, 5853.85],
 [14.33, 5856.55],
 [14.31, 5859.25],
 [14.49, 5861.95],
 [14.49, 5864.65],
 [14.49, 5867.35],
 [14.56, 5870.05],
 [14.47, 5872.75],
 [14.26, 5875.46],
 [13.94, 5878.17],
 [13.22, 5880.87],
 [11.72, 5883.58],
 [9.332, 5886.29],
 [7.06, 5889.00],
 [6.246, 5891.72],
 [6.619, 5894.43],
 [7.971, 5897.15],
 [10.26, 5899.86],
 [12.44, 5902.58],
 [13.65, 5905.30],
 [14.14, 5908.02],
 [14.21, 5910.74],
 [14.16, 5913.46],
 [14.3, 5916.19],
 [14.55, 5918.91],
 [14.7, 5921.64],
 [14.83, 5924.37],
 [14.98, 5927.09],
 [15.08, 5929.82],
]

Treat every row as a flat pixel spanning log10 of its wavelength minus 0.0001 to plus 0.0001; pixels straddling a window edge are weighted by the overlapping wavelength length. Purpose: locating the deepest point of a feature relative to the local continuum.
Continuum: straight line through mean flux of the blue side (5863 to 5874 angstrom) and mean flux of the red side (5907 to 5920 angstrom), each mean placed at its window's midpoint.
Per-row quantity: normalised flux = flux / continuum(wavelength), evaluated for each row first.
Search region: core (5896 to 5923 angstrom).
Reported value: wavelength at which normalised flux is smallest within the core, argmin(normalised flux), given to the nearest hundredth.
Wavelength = 5897.15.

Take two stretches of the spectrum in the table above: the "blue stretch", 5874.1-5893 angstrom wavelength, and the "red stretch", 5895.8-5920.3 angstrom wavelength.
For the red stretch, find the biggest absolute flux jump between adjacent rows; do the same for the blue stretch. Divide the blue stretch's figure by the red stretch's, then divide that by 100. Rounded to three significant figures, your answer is 0.0104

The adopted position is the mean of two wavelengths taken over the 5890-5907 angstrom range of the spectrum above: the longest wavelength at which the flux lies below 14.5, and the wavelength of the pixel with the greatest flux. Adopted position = 5905.3 angstrom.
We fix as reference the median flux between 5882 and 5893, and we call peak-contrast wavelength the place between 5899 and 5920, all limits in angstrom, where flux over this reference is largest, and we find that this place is 5918.91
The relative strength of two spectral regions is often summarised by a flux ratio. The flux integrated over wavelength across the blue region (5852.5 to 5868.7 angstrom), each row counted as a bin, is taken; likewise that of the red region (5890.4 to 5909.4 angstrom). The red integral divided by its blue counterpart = 0.83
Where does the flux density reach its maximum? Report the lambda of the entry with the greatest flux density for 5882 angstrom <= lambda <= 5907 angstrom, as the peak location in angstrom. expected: 5905.30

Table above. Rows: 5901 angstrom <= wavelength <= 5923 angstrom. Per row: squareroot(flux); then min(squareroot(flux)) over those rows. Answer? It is 3.5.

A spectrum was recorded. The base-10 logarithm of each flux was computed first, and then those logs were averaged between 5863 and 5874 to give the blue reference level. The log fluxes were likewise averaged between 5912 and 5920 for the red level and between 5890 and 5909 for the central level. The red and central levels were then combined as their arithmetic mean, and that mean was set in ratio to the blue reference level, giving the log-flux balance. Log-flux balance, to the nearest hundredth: 0.92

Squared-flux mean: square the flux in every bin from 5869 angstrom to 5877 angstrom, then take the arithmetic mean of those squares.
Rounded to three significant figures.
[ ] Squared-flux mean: 208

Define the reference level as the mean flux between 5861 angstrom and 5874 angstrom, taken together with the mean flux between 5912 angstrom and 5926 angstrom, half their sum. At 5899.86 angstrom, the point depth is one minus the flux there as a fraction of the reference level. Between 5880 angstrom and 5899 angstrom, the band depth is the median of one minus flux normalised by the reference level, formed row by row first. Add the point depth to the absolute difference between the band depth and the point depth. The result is 0.45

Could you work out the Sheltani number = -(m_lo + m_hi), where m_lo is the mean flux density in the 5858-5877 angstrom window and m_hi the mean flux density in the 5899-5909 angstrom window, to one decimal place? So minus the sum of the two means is -27.1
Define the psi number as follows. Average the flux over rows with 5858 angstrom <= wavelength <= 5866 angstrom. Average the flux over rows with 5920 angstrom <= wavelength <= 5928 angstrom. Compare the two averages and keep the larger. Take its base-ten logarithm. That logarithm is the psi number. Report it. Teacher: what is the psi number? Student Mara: 1.171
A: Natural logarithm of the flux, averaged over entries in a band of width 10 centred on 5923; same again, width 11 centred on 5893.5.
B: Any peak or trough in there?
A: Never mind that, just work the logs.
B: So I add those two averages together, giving 4.6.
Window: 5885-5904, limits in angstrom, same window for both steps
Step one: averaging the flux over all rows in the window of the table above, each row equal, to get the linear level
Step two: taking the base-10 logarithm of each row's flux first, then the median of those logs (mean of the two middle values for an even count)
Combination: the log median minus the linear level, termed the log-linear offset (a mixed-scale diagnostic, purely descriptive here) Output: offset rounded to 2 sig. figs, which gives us -7.7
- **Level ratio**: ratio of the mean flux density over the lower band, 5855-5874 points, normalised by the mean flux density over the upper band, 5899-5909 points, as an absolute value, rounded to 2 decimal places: 1.14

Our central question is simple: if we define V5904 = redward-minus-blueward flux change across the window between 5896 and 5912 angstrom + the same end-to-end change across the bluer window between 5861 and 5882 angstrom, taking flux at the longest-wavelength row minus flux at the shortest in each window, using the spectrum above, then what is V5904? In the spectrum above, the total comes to 5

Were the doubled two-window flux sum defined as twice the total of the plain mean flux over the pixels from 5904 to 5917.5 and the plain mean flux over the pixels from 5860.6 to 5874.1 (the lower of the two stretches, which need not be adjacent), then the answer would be 57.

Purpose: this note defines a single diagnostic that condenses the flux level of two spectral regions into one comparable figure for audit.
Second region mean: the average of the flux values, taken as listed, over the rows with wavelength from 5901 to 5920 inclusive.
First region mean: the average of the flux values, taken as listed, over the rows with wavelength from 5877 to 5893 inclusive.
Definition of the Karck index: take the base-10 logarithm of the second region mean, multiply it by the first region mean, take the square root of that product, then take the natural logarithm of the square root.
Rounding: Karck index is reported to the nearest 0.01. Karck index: 1.23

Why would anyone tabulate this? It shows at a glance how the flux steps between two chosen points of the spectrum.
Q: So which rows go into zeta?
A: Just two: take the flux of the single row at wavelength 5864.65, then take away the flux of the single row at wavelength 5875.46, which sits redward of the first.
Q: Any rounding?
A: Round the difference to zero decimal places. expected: 0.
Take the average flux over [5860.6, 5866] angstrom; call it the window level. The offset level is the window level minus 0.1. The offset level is 14.4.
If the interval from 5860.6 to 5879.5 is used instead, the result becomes 14.3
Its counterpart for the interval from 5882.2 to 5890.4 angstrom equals 9.3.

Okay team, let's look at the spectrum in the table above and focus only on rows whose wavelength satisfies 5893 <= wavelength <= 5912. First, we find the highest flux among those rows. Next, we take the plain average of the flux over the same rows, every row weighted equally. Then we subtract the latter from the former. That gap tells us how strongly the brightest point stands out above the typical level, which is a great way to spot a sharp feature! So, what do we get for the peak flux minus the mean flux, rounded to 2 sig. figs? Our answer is 2.9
